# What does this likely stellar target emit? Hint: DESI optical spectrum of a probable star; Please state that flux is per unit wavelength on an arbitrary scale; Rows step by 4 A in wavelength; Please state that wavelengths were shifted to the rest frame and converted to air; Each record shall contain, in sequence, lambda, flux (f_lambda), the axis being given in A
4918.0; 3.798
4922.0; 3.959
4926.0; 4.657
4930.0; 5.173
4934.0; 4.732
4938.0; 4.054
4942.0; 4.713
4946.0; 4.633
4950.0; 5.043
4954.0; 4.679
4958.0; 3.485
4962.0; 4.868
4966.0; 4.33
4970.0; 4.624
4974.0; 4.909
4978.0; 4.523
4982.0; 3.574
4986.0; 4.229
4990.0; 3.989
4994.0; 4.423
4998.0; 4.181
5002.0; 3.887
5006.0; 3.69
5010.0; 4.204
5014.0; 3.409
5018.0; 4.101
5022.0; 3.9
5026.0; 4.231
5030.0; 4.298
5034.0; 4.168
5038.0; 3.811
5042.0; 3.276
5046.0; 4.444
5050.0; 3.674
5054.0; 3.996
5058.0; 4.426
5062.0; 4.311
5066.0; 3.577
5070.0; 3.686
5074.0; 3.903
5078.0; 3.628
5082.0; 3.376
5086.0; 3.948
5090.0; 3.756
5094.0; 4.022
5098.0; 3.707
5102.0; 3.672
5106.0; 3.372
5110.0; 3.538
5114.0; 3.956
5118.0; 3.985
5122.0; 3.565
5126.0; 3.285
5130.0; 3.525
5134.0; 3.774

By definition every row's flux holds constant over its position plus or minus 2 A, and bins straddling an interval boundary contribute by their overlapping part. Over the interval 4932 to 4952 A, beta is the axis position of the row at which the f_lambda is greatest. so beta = 4950.0 A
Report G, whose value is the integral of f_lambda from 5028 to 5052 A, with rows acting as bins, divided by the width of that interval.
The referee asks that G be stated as 3.95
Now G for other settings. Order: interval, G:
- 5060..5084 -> 3.75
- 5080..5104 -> 3.75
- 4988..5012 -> 4.06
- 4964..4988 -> 4.36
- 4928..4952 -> 4.72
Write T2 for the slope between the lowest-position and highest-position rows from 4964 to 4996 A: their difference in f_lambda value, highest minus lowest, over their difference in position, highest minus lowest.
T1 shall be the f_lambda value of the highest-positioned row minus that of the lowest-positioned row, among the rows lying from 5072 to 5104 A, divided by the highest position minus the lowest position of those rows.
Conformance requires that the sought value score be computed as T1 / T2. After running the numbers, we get -2.5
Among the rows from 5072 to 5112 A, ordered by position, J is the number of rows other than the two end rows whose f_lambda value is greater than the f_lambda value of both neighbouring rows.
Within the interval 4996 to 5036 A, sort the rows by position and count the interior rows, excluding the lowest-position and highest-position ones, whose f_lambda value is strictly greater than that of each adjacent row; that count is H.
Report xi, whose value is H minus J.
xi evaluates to 1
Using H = 3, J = 2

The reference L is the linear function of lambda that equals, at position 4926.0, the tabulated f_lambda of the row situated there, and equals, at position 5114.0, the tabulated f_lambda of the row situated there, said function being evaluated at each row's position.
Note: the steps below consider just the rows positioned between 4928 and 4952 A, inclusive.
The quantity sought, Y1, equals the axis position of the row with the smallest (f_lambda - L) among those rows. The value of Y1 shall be 4938.0 A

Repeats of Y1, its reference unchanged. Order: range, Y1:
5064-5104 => 5082.0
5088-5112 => 5106.0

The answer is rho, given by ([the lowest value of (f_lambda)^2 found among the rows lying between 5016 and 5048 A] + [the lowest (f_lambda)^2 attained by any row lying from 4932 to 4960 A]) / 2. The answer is 11.4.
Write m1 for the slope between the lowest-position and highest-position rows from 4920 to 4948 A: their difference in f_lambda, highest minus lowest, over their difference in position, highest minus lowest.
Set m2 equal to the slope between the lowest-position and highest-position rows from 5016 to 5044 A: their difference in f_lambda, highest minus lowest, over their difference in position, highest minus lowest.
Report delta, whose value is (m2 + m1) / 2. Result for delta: -0.003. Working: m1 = 0.03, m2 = -0.034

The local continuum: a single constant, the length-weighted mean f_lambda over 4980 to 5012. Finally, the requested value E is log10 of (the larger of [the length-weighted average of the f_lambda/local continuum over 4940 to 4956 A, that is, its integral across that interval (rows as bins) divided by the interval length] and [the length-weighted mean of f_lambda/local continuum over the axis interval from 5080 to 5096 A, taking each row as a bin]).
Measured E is 0.074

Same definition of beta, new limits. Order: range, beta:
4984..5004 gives 4994.0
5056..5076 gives 5058.0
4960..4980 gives 4974.0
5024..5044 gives 5030.0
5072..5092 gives 5086.0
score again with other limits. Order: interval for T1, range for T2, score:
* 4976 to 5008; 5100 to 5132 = 5.7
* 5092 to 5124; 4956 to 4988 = -0.6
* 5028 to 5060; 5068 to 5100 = 6.1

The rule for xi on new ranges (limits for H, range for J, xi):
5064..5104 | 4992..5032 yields 1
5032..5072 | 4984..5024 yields -1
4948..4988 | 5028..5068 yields 0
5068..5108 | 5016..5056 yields 1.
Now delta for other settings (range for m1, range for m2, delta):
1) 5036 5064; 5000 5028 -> 0.018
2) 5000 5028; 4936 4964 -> 0.024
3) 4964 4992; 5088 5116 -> -0.003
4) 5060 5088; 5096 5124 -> -0.011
